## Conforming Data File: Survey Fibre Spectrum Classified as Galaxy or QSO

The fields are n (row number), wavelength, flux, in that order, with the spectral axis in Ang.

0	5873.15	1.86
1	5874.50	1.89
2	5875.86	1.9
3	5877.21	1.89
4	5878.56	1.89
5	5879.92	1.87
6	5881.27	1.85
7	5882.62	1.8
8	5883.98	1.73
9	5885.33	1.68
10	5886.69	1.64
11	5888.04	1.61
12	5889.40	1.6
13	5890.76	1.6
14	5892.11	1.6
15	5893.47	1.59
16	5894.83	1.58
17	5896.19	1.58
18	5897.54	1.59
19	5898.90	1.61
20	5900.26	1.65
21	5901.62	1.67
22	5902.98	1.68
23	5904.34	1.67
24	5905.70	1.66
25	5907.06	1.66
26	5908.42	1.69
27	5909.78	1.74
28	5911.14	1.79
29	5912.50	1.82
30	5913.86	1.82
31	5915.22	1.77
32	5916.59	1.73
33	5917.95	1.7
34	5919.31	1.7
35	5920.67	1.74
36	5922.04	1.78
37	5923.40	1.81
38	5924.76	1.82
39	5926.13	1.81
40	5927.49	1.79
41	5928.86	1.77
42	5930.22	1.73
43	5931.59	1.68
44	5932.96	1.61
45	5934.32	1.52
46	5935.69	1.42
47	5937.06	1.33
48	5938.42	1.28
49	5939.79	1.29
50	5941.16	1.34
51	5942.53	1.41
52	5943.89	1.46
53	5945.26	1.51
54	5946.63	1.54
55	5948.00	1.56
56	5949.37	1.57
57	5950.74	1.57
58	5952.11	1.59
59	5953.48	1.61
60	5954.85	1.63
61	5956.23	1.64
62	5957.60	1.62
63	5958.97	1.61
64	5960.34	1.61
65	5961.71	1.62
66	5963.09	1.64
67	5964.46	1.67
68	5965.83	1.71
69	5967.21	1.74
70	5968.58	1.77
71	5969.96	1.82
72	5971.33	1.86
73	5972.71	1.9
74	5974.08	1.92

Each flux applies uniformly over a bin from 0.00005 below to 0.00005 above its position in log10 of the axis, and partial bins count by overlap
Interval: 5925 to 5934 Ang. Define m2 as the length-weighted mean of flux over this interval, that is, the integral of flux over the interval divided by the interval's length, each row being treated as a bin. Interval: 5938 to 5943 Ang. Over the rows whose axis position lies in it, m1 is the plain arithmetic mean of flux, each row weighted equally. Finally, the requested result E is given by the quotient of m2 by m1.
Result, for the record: 1.30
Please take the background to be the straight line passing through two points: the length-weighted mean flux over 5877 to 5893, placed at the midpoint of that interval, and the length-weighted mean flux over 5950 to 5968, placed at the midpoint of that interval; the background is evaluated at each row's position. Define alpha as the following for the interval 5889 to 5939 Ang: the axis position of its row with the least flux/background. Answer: 5938.42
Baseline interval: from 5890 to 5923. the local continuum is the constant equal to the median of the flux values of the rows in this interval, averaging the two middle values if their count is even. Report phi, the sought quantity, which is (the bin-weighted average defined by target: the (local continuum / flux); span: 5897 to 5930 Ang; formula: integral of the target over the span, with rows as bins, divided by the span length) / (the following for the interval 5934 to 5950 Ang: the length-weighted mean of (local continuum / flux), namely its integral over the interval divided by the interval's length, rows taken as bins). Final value 0.83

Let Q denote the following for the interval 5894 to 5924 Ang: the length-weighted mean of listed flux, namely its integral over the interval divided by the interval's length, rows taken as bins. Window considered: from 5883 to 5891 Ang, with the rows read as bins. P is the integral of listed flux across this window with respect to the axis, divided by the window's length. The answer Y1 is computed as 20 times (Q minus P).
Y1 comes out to 1.0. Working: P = 1.65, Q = 1.70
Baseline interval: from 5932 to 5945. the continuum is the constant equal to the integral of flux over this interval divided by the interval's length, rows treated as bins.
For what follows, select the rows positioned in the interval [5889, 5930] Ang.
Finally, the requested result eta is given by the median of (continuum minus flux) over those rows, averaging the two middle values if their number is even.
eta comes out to -0.28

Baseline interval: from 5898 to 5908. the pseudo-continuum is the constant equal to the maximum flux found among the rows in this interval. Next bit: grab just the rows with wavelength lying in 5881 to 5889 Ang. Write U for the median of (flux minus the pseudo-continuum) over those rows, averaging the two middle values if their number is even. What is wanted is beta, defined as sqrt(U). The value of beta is 0.16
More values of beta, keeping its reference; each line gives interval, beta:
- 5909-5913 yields 0.33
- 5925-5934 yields 0.26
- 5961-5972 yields 0.21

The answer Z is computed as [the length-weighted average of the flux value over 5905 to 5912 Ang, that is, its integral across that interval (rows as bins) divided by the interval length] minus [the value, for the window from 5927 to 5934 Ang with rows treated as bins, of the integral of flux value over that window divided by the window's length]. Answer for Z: 0.01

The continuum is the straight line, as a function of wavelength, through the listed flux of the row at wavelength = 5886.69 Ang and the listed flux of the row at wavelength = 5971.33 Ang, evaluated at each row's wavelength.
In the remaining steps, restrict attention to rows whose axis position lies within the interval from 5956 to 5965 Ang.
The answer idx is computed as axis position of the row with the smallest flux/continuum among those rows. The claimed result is 5960.34 Ang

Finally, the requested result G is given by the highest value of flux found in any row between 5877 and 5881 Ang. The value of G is 1.89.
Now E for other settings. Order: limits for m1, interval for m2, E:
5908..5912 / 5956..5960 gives 0.93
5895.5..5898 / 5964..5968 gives 1.08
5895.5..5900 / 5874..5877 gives 1.19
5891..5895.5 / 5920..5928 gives 1.13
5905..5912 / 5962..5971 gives 1.01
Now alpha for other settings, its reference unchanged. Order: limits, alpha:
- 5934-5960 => 5938.42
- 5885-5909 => 5894.83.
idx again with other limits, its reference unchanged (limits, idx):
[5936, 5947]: 5938.42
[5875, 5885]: 5883.98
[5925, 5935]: 5934.32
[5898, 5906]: 5898.90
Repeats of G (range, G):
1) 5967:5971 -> 1.82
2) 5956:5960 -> 1.64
